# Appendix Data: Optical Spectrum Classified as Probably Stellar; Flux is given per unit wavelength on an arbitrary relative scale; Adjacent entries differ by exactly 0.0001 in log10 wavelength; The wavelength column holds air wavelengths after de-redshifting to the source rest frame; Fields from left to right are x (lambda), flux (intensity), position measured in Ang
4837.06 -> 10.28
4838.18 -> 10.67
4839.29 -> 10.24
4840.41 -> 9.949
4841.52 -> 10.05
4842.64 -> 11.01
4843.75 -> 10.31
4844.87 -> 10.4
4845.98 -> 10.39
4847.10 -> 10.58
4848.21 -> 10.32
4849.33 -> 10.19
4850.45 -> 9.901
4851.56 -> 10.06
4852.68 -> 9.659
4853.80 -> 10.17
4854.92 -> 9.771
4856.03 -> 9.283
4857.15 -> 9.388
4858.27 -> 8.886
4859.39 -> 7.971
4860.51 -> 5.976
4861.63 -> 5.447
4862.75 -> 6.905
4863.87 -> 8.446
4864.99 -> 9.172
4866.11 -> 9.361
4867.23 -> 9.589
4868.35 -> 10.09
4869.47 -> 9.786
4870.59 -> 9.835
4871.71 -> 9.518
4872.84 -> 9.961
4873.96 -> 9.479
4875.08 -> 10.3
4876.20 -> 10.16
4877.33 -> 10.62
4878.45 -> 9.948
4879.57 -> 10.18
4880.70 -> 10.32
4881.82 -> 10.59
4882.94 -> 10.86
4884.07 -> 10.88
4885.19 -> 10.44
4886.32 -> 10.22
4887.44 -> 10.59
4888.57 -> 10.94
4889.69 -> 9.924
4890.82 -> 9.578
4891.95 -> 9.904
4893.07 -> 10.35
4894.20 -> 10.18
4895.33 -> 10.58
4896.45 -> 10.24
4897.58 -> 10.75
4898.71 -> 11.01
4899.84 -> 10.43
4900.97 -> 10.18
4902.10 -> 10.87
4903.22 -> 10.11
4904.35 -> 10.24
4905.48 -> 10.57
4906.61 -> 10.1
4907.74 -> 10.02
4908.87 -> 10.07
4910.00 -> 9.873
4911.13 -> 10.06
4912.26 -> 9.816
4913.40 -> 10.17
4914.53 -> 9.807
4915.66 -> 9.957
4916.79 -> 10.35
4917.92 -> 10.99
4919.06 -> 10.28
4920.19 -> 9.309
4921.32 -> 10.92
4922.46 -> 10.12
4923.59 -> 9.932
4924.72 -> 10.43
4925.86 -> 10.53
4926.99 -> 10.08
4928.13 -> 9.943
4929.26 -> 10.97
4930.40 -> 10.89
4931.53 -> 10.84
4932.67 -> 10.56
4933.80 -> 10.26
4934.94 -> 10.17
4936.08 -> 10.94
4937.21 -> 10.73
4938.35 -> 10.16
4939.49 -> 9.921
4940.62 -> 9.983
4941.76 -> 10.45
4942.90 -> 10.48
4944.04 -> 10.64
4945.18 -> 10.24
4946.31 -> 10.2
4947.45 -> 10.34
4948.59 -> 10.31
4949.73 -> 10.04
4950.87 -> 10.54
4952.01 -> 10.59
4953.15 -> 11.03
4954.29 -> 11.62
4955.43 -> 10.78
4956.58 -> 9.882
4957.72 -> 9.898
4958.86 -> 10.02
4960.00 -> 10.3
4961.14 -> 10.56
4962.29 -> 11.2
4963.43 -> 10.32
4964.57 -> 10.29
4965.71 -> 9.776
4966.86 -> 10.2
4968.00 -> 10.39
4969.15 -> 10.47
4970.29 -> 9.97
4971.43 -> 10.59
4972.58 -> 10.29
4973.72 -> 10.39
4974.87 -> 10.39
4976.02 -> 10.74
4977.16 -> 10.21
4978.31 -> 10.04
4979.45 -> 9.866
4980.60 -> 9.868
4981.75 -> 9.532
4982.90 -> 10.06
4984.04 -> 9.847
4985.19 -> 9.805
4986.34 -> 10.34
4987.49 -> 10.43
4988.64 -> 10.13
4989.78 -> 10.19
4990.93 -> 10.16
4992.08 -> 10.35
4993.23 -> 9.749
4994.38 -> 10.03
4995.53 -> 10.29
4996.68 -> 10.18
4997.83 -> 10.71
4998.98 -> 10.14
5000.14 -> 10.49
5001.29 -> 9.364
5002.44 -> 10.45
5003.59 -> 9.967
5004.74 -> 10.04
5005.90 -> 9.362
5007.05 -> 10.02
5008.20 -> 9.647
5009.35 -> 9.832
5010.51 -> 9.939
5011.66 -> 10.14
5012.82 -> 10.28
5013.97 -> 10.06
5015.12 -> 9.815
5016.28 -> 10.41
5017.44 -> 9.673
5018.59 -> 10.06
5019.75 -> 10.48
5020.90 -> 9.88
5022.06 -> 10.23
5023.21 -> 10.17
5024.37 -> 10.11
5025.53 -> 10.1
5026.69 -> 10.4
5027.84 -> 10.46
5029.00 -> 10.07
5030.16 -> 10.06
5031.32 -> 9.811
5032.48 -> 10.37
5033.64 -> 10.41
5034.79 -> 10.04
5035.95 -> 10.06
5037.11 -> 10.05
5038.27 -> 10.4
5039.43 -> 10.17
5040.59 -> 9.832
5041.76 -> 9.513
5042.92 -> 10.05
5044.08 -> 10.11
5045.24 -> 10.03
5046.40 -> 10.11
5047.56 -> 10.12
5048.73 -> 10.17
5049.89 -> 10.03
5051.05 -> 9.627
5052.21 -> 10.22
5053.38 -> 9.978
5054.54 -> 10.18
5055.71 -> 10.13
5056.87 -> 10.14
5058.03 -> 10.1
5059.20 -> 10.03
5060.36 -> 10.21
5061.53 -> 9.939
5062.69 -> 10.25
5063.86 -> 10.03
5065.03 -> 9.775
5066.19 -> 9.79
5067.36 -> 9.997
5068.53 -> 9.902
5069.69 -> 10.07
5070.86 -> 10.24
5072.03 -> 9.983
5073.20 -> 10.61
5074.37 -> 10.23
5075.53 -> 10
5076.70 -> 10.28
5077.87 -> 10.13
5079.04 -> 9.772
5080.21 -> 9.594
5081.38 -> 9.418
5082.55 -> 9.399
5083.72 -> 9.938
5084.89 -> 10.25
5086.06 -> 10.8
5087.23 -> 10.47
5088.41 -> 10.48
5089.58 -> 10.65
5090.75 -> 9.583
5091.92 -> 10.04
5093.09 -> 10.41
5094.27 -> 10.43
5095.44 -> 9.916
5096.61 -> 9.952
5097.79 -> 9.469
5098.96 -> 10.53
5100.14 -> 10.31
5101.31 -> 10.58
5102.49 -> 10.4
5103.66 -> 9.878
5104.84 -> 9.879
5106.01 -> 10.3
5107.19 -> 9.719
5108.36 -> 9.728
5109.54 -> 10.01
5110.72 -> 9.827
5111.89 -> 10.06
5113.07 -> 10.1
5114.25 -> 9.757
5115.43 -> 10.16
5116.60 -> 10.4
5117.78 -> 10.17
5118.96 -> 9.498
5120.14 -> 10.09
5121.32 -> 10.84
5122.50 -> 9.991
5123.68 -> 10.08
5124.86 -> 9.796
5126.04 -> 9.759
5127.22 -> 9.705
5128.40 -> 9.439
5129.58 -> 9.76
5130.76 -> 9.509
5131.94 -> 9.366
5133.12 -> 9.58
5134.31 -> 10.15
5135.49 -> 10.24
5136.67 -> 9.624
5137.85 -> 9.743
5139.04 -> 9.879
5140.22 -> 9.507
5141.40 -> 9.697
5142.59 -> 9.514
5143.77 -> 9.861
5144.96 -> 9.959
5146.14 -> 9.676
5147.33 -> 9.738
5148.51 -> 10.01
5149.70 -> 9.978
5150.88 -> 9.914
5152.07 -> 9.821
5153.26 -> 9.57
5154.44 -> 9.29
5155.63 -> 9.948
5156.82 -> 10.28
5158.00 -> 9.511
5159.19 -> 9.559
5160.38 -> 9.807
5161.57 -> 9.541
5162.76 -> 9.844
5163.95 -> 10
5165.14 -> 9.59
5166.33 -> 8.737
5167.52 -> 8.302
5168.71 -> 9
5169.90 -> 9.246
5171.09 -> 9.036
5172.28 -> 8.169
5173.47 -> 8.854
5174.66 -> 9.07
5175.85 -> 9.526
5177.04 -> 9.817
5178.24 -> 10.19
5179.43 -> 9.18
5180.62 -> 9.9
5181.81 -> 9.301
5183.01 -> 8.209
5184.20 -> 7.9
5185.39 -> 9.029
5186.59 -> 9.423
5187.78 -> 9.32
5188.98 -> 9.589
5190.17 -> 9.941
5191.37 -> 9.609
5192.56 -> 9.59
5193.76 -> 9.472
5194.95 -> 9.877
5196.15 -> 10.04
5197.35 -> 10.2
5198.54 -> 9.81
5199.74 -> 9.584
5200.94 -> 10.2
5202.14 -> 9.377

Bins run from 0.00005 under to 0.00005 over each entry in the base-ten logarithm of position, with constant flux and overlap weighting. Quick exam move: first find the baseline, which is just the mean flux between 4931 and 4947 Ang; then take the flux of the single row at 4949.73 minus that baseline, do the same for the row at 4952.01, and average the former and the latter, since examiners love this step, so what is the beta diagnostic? -0.1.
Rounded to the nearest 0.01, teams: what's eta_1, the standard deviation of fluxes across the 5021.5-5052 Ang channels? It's 0.22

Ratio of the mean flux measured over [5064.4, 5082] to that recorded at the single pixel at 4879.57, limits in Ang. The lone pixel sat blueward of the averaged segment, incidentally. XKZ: 0.981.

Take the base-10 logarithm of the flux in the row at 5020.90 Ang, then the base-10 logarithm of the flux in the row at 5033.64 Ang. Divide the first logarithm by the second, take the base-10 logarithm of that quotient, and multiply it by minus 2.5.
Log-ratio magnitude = 0.024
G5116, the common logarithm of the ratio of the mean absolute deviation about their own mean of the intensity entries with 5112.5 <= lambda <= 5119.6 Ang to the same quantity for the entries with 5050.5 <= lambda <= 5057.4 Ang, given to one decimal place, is 0.2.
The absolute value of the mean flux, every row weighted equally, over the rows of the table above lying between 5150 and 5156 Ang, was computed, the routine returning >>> 9.7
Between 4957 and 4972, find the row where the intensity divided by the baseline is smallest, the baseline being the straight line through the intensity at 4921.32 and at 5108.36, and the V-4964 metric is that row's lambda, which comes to 4965.71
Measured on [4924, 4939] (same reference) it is 4928.13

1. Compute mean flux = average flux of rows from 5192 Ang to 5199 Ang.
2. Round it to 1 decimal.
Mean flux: 9.8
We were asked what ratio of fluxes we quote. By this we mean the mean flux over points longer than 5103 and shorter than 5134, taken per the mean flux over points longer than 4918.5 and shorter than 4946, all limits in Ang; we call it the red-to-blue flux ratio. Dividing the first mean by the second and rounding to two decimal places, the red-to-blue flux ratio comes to 0.96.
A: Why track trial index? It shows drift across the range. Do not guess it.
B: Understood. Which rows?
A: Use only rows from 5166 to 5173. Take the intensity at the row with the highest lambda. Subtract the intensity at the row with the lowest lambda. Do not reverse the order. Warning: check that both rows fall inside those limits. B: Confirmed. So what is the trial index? -0.57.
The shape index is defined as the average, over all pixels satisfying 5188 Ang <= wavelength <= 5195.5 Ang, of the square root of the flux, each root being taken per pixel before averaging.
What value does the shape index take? 3.11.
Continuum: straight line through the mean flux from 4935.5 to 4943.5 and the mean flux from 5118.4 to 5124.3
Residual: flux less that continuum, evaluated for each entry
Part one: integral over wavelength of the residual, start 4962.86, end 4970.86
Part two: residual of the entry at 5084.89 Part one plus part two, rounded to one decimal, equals -1.0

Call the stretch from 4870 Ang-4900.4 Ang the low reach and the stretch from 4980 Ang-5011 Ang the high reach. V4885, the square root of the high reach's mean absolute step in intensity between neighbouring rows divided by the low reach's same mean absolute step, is 1.0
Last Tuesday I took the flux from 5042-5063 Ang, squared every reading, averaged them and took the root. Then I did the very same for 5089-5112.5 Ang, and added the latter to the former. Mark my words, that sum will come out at 20.2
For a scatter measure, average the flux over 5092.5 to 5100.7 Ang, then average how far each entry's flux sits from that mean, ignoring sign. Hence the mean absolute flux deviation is 0.31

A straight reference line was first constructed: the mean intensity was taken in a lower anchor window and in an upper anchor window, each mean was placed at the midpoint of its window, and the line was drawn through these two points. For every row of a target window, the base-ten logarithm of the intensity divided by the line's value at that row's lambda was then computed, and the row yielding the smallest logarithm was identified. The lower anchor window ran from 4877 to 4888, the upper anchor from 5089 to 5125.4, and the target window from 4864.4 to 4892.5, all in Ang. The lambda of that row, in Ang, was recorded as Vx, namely 4864.99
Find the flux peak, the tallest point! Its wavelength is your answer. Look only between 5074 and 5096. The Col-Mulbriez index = 5086.06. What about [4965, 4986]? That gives 4976.02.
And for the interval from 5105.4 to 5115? 5106.01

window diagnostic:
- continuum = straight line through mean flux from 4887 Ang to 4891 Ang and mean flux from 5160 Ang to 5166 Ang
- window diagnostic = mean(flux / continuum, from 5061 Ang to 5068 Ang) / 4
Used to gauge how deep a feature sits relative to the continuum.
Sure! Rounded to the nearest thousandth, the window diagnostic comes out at 0.251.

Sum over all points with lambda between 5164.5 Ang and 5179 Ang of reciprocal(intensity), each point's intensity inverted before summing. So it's 1.3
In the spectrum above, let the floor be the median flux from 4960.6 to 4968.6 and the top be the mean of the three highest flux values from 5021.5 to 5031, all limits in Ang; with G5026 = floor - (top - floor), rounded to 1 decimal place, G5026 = 10.3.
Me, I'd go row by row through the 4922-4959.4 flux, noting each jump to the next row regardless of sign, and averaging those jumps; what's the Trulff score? 0.31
